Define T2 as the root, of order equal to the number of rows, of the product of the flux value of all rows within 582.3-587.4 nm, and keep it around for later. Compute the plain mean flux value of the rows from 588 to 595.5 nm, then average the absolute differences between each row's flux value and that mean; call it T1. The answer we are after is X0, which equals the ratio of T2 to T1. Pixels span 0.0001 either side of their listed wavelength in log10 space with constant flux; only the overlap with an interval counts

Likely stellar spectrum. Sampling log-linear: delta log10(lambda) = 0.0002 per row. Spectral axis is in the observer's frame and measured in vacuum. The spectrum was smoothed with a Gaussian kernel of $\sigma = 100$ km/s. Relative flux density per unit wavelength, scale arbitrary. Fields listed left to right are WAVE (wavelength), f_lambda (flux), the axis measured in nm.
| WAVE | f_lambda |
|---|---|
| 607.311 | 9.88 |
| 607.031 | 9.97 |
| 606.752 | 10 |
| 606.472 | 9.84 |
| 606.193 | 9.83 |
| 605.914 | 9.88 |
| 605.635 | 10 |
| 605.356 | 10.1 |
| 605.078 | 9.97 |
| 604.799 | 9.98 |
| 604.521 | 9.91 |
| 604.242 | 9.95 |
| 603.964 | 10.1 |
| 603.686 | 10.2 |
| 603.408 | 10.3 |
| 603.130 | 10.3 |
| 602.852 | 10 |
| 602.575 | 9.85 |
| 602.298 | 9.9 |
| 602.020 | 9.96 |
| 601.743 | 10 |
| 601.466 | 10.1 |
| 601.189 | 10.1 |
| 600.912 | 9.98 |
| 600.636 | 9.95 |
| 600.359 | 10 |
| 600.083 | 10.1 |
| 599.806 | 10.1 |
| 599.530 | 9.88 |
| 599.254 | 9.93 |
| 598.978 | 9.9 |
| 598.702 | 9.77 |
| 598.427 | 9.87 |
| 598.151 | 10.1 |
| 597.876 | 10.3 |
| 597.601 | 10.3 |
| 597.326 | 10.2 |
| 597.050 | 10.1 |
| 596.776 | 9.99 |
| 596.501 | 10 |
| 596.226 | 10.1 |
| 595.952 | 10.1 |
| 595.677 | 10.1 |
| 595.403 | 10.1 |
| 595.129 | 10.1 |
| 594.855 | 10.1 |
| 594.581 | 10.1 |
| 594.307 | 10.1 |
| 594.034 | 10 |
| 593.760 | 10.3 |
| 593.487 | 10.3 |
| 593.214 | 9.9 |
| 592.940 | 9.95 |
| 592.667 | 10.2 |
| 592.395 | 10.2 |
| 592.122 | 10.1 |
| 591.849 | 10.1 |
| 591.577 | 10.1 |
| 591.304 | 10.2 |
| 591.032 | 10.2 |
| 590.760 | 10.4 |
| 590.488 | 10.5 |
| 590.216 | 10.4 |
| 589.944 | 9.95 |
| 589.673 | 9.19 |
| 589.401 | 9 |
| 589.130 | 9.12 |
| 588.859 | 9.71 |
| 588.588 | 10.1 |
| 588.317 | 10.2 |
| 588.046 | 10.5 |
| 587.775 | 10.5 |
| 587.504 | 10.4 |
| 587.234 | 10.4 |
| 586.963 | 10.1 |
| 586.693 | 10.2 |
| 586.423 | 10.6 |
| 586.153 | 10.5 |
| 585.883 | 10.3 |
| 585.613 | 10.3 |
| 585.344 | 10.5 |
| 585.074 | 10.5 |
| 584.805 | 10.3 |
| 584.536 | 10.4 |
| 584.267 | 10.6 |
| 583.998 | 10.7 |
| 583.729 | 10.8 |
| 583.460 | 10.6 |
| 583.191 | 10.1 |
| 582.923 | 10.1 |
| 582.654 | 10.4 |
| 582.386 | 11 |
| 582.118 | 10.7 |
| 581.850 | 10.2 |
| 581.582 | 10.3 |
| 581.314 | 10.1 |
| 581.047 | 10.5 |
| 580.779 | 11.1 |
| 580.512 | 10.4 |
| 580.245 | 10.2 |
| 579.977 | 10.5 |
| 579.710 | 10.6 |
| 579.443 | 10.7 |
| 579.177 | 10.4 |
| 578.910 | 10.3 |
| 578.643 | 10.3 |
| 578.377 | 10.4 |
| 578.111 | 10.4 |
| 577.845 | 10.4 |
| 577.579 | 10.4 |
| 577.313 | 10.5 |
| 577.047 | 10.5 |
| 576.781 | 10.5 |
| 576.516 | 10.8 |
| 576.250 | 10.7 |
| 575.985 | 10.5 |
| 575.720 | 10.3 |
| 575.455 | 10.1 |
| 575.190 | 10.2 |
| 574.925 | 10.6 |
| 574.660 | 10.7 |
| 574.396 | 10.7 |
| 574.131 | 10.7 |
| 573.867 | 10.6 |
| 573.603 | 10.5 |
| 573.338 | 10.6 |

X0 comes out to 42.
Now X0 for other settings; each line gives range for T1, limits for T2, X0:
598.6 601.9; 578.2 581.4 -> 127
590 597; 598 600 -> 89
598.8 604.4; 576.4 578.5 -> 99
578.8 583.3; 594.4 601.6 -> 43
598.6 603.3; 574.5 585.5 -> 113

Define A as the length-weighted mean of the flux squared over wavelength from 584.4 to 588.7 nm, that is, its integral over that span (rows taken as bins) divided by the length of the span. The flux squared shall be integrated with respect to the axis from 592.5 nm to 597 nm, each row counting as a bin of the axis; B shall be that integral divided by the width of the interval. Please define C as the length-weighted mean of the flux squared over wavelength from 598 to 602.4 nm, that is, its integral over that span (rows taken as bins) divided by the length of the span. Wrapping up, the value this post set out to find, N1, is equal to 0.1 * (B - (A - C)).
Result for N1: 9.4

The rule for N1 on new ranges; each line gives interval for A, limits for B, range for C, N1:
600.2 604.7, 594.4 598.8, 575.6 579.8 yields 11.1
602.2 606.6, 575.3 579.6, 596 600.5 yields 11.0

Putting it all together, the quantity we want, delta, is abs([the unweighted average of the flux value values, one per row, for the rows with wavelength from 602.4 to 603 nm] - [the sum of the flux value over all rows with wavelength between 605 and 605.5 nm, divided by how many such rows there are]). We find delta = 0.11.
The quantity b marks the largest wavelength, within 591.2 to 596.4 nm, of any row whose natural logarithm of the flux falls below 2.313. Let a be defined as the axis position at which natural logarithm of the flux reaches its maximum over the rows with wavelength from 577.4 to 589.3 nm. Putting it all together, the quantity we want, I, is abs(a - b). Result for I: 15.45 nm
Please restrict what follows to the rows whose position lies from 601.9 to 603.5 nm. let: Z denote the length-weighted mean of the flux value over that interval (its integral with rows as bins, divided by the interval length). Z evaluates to 10.0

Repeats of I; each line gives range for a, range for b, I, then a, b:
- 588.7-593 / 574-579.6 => 15.03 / 590.488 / 575.455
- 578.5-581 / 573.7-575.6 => 5.32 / 580.779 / 575.455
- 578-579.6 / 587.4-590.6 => 10.50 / 579.443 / 589.944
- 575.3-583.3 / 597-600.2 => 19.30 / 580.779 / 600.083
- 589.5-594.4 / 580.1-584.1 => 7.30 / 590.488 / 583.191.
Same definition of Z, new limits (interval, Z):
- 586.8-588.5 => 10.3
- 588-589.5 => 9.8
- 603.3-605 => 10.1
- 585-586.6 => 10.4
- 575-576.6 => 10.4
